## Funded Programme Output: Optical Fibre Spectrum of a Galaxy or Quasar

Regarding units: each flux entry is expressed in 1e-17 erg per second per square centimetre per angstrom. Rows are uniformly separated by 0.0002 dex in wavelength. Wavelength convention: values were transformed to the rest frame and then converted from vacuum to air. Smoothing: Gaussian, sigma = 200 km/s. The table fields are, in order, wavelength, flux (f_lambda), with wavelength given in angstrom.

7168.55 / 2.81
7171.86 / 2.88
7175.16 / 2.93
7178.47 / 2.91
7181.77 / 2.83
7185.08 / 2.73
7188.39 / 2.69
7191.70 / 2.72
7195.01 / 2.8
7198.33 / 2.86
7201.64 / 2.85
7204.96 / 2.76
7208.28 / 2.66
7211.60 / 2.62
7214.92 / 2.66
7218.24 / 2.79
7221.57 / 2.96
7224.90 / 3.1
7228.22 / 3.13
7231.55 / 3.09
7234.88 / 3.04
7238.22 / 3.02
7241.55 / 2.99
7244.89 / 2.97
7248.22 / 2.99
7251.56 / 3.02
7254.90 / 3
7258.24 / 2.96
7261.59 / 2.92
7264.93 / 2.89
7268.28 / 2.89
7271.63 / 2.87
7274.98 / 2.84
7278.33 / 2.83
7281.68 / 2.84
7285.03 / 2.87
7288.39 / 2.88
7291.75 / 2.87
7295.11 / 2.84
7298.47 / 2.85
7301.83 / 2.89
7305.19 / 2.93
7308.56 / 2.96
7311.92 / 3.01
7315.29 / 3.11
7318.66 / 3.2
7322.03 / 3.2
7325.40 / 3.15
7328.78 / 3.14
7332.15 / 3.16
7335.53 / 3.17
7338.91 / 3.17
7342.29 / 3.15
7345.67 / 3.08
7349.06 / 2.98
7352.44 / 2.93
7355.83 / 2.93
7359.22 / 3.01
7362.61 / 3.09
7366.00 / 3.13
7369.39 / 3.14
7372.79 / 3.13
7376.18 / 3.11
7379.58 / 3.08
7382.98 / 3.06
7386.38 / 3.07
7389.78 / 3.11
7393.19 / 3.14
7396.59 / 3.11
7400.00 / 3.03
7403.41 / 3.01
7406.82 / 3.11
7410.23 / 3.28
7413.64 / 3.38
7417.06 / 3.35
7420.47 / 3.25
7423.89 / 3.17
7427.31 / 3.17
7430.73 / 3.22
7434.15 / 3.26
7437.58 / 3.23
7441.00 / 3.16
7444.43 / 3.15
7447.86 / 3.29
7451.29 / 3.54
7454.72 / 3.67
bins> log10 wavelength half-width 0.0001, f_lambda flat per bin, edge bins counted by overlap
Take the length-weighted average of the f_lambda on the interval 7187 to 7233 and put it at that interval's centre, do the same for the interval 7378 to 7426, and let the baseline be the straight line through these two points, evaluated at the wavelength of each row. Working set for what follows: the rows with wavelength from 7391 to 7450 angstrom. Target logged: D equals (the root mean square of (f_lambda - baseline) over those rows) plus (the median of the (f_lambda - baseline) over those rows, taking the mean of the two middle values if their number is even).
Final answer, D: 0.09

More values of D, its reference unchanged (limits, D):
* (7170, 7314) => 0.08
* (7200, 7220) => 0.02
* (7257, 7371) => 0.06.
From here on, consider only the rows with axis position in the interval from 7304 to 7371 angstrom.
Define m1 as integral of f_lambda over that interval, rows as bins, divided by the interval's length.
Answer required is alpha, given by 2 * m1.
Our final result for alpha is 6.17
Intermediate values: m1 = 3.08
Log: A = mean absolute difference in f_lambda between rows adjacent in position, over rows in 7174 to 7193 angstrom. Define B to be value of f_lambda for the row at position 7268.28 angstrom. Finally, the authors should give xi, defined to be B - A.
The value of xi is 2.84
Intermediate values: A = 0.054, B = 2.89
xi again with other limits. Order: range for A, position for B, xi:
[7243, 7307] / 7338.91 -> 3.15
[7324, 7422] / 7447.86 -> 3.24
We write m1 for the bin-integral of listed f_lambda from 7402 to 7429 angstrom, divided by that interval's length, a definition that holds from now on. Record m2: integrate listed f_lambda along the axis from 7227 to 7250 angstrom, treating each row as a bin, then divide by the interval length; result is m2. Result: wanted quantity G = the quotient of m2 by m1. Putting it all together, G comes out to 0.94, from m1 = 3.2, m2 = 3.0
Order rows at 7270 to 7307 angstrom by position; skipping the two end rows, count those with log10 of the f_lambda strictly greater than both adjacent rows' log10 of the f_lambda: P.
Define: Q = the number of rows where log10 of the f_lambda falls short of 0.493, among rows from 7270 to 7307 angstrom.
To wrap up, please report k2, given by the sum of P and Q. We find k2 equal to 12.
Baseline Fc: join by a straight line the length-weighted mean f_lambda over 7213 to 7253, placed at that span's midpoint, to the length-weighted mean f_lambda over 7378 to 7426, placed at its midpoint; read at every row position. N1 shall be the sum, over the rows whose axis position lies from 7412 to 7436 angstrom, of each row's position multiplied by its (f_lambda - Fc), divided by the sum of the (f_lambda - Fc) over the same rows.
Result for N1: 7419.0 angstrom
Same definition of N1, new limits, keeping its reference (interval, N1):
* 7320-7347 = 7330.7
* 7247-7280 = 7271.2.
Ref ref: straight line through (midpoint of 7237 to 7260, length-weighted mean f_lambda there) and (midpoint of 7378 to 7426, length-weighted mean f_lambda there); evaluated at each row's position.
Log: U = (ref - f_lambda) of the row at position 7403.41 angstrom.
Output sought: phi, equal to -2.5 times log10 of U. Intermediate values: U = 0.15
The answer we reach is 2.09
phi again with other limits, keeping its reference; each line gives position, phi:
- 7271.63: 2.08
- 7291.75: 1.94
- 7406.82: 3.27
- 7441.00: 3.63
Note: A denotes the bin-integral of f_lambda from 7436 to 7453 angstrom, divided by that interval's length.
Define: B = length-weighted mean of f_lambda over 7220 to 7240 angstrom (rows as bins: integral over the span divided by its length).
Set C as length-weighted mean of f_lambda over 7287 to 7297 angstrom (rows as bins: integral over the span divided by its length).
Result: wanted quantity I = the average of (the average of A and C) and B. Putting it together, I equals 3.06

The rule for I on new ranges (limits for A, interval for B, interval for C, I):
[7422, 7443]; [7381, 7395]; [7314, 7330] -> 3.14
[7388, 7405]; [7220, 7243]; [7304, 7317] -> 3.05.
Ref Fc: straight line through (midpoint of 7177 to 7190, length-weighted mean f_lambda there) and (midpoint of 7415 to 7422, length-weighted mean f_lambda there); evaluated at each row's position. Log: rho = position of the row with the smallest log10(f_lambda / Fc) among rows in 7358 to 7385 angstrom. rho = 7359.22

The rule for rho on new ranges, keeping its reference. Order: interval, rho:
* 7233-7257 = 7244.89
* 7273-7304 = 7295.11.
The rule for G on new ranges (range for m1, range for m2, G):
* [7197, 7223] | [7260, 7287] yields 1.04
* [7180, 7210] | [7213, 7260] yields 1.08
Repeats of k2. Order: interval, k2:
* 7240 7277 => 12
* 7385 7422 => 8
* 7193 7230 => 11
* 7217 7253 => 11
